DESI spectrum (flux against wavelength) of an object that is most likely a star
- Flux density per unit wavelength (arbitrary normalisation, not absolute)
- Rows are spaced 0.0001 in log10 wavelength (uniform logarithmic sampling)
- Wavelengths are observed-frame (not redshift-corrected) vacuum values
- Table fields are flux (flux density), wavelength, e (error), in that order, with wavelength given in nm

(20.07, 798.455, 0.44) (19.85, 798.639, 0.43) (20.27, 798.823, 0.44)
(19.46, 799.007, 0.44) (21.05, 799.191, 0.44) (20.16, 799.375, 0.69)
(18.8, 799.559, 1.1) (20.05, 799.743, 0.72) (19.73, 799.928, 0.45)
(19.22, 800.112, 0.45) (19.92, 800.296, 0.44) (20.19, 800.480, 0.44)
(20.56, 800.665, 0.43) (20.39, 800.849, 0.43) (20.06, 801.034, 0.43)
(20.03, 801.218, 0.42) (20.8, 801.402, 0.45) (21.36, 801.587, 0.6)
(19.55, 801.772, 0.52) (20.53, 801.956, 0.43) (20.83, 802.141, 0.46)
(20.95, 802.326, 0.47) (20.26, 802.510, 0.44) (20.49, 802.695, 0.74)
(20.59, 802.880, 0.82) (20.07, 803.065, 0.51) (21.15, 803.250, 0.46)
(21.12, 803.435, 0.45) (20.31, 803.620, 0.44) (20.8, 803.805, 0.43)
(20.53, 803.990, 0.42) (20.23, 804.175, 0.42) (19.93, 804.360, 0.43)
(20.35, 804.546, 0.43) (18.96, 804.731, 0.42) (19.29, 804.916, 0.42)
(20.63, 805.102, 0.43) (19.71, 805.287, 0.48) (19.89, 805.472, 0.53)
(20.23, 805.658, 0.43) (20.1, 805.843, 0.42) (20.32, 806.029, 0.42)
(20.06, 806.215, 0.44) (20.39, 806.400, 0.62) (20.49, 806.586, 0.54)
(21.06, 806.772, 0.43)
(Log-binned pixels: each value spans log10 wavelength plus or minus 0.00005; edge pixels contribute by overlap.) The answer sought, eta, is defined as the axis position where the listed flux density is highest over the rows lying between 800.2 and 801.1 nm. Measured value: 800.665 nm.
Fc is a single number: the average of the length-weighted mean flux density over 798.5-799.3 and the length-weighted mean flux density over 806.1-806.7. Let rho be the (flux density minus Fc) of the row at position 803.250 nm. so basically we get 0.9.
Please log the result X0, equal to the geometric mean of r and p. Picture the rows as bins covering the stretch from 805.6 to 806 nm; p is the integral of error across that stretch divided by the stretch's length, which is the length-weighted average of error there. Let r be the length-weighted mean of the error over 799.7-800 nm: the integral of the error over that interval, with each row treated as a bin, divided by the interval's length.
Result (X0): 0.49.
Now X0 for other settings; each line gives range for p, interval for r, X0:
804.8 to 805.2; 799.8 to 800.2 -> 0.45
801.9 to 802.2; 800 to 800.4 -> 0.45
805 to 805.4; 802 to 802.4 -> 0.46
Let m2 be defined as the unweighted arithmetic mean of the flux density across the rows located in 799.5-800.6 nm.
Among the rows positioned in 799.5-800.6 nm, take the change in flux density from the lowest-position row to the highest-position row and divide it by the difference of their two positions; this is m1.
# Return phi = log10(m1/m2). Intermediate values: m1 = 1.5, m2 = 19.7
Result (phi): -1.11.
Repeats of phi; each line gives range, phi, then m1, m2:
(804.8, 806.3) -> -1.53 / 0.6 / 20.0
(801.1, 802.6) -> -2.06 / 0.2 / 20.5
